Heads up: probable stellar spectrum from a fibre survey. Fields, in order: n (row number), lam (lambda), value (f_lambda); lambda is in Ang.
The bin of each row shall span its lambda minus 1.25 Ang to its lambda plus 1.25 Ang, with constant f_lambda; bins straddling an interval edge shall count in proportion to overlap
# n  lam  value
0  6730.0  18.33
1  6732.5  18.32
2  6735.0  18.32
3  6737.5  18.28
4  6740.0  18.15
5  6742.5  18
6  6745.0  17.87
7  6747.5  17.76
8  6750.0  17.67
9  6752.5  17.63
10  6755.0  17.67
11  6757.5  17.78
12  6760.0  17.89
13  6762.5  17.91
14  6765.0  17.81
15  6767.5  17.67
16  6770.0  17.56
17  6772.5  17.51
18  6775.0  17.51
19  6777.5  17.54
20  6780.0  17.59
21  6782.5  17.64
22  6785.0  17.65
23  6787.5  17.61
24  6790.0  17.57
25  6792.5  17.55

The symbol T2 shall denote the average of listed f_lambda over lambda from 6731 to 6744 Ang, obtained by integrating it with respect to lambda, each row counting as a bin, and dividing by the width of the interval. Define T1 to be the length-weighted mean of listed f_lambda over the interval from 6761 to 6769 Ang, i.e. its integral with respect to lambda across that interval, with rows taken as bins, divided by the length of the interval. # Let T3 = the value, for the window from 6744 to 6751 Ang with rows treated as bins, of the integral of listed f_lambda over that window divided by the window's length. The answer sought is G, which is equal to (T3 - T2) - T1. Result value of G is -18.2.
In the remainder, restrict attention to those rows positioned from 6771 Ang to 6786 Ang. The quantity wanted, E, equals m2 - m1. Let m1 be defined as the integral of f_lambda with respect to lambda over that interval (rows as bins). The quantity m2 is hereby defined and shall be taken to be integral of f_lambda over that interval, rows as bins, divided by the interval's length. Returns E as -246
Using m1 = 264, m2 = 17.6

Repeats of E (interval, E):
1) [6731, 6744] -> -219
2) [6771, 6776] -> -70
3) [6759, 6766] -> -107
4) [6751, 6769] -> -302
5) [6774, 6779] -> -70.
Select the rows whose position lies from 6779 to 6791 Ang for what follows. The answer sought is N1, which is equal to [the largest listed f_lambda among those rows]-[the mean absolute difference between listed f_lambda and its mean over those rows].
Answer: 17.6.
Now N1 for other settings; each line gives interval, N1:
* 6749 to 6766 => 17.8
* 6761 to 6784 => 17.8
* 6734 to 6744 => 18.2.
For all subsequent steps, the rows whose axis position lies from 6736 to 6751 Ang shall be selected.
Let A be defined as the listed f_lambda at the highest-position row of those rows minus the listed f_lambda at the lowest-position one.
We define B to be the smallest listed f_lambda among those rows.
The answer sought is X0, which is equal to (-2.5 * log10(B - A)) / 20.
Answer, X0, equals -0.158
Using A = -0.61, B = 17.67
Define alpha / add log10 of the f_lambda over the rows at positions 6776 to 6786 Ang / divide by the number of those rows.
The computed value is 1.25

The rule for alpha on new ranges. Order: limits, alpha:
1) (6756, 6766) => 1.25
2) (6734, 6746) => 1.26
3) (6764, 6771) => 1.25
